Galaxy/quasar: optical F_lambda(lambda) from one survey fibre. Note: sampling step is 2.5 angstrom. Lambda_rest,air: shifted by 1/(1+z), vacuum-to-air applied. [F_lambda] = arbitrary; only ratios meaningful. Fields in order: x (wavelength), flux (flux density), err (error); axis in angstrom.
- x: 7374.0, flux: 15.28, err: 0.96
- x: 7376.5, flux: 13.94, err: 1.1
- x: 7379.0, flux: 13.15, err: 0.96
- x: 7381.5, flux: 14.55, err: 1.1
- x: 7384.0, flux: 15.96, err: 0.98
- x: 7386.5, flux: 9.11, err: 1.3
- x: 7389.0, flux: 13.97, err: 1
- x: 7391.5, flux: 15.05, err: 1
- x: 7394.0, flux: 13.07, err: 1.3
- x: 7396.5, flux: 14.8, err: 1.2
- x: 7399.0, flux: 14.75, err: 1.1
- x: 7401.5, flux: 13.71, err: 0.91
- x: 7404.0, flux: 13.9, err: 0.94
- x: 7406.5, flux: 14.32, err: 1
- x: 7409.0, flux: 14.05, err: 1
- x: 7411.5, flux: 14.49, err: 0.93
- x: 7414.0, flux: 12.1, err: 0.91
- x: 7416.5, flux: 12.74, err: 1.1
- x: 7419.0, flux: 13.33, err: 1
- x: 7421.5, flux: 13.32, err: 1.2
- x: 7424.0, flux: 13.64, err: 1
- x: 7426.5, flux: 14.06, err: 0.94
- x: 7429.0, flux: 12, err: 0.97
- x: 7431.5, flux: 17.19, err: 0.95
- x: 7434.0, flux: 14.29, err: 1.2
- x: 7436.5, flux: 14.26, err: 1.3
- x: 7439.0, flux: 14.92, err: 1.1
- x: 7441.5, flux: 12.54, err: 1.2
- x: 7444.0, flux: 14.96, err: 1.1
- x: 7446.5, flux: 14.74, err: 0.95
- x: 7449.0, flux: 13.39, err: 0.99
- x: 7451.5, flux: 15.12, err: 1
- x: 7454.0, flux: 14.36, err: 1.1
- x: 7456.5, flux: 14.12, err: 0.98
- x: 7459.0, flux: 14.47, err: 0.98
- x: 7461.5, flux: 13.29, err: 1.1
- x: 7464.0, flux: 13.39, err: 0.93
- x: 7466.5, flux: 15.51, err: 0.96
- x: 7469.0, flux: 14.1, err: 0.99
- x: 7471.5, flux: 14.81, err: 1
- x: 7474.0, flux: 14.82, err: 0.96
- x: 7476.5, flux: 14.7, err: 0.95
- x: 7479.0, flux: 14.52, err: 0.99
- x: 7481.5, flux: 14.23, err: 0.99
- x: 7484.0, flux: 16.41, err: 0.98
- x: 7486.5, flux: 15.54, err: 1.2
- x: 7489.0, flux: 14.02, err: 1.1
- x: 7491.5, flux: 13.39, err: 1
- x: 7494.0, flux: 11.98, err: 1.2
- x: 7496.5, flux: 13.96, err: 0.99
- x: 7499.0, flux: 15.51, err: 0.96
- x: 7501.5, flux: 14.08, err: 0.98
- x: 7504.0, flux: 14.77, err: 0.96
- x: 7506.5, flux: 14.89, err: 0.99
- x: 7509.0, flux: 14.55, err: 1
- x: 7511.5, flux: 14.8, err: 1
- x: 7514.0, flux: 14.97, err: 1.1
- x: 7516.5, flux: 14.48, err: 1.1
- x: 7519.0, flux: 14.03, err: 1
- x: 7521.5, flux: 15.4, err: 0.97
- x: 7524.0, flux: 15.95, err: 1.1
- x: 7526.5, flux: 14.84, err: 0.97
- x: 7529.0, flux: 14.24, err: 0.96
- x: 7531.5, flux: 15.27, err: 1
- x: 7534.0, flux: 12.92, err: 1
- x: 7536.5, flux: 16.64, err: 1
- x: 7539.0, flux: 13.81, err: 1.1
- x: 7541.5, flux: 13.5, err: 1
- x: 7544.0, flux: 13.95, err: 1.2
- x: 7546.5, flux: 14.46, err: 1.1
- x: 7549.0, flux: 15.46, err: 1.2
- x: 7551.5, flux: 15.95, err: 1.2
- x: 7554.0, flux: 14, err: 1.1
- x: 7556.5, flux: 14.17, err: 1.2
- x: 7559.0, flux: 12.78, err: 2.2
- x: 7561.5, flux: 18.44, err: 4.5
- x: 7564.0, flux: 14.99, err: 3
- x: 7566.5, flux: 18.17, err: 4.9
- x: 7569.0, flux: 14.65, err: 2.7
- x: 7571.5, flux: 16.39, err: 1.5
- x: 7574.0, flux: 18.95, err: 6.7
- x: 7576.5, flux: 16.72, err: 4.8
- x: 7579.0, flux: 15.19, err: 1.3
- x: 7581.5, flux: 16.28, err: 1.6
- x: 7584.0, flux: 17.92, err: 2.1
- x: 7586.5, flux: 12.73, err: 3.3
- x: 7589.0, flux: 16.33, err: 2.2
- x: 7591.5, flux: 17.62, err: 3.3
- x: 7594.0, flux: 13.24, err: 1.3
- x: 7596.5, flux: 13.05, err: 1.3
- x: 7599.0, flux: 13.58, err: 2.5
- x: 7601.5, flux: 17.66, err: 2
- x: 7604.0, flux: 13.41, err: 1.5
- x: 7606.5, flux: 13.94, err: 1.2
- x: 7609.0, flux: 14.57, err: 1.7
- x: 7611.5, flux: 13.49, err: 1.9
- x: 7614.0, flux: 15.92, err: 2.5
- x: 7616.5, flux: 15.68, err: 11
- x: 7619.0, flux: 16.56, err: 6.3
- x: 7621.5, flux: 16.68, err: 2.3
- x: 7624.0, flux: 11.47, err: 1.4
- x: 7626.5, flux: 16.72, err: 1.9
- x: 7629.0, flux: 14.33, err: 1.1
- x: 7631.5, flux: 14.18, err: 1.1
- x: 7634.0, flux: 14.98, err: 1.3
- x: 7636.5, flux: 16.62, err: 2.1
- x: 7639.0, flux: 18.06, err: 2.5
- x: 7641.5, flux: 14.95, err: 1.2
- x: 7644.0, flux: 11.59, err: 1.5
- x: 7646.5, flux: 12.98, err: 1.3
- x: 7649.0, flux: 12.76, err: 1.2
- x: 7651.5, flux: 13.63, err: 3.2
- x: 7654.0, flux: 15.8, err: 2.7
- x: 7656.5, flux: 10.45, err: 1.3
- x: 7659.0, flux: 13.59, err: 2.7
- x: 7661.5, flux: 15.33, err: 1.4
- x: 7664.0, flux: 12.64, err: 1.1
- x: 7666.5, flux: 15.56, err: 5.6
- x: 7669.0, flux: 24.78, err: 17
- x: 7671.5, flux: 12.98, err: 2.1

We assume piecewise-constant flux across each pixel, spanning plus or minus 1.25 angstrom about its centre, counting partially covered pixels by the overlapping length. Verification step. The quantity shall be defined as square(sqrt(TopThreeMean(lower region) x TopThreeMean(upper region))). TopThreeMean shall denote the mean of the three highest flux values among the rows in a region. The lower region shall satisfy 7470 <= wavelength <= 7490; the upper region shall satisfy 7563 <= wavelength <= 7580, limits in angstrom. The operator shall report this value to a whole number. 280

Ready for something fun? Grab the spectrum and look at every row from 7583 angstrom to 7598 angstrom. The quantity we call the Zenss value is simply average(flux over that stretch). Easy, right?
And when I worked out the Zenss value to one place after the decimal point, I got 15.1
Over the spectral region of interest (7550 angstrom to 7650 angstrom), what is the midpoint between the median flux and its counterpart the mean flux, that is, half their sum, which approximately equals 15.09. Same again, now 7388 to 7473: 14.10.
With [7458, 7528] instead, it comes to 14.59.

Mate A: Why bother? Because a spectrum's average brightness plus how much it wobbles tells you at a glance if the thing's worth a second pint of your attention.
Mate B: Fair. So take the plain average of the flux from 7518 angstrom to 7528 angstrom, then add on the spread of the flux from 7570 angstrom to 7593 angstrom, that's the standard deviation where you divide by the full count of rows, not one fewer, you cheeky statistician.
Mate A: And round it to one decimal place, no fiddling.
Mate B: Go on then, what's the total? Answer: 16.7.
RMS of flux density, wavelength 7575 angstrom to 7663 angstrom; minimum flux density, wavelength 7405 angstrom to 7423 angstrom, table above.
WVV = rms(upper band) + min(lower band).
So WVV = 27.0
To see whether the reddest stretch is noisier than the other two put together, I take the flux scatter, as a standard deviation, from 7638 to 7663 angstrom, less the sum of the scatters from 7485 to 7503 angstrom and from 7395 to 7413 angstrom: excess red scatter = 0.6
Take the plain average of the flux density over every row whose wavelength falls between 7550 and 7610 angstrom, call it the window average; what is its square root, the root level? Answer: 3.93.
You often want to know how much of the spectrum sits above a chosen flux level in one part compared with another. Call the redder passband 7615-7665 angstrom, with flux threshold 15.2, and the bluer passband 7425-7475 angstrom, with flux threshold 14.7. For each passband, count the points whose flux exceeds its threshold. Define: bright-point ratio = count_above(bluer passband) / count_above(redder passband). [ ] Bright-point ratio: 1.0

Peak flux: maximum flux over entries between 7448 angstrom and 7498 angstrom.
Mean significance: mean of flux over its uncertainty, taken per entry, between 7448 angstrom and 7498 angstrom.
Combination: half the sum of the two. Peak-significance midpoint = 15.3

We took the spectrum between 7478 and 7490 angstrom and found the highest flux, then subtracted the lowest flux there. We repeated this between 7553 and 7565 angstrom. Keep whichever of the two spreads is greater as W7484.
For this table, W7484 5.66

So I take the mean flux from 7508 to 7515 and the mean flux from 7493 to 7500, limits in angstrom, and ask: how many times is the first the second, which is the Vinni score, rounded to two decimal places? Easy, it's 1.07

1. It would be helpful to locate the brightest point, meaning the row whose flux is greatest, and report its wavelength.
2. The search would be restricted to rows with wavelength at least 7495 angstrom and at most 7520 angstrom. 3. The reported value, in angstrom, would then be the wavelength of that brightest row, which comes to 7499.0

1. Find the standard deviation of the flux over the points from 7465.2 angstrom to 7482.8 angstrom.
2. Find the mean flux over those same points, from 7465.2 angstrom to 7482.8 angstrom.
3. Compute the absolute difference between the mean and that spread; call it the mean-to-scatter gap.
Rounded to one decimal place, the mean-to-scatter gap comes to 14.2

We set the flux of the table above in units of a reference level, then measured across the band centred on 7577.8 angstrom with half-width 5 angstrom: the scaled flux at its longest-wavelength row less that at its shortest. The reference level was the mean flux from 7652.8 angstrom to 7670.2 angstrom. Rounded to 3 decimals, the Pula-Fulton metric -0.173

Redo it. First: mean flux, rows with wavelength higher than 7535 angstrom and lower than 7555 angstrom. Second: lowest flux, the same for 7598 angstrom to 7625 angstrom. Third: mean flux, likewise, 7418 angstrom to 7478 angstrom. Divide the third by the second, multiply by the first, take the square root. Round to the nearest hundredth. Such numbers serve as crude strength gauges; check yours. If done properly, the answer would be 4.27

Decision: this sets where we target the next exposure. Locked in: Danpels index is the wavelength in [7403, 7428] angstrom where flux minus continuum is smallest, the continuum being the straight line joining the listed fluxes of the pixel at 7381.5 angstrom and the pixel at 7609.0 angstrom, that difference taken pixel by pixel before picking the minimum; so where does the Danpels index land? 7414.0 angstrom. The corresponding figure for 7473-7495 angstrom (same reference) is 7494.0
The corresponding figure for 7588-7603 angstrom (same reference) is 7596.5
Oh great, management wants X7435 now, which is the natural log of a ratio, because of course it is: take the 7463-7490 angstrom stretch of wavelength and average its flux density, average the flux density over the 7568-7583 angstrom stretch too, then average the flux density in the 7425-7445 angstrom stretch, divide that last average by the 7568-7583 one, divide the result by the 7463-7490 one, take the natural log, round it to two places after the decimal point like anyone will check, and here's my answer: -2.83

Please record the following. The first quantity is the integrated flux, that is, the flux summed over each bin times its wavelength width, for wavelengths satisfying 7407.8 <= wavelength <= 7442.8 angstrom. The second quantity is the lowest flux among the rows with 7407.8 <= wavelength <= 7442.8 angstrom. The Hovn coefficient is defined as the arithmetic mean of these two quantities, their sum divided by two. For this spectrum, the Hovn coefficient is 247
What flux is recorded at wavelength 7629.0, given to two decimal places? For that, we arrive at 14.33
